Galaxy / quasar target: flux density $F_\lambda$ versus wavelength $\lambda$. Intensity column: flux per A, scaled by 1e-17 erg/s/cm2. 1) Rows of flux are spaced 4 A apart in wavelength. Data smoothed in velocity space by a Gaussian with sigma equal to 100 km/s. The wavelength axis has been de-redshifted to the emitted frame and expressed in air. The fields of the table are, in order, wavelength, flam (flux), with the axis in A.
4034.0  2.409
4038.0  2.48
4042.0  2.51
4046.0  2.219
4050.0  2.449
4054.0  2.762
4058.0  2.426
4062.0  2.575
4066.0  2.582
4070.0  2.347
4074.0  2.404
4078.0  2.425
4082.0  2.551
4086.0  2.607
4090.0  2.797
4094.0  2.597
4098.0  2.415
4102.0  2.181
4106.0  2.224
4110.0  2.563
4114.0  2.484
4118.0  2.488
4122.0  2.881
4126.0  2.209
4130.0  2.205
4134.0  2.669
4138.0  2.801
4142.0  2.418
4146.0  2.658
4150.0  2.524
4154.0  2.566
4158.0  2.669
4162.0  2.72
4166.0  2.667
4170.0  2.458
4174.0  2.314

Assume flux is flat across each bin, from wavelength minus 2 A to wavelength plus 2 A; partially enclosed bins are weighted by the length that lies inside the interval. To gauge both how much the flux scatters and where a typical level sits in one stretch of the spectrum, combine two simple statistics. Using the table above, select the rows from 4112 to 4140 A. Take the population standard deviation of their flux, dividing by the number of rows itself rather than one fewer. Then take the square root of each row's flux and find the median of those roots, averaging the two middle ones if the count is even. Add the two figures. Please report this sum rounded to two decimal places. 1.82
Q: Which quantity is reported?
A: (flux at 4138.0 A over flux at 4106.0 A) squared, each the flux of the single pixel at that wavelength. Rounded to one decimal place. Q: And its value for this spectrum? 1.6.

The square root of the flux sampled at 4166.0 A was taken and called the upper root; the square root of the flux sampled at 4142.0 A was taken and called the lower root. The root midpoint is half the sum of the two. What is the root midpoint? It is 1.59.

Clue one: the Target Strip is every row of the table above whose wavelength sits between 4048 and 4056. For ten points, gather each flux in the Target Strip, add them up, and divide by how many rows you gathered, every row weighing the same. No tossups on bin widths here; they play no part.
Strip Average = 2.61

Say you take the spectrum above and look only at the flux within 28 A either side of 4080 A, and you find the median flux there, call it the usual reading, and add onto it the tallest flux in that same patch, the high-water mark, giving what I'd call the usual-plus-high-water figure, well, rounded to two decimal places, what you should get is 5.29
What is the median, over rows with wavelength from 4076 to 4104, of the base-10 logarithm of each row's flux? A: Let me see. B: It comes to 0.407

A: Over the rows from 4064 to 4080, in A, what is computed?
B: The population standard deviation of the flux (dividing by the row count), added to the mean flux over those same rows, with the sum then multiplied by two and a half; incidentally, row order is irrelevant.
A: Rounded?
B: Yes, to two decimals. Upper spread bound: 6.32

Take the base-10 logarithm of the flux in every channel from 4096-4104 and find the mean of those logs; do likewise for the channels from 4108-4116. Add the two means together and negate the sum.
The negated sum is -0.76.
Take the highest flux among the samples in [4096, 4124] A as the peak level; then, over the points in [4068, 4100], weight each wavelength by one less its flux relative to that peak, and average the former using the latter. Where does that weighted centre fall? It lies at 4082.2 A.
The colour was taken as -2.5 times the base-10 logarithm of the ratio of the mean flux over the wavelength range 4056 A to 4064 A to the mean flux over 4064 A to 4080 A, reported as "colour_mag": -0.03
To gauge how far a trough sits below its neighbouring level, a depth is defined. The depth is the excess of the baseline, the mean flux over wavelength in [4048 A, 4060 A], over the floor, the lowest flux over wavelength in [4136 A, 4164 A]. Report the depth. 0.13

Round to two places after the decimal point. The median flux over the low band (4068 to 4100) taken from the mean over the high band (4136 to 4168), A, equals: 0.14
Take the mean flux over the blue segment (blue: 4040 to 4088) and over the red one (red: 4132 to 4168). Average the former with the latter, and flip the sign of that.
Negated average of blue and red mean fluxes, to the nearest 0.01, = -2.56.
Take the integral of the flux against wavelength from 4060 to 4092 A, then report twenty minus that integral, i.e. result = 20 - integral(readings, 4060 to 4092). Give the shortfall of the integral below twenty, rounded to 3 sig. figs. -61.2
